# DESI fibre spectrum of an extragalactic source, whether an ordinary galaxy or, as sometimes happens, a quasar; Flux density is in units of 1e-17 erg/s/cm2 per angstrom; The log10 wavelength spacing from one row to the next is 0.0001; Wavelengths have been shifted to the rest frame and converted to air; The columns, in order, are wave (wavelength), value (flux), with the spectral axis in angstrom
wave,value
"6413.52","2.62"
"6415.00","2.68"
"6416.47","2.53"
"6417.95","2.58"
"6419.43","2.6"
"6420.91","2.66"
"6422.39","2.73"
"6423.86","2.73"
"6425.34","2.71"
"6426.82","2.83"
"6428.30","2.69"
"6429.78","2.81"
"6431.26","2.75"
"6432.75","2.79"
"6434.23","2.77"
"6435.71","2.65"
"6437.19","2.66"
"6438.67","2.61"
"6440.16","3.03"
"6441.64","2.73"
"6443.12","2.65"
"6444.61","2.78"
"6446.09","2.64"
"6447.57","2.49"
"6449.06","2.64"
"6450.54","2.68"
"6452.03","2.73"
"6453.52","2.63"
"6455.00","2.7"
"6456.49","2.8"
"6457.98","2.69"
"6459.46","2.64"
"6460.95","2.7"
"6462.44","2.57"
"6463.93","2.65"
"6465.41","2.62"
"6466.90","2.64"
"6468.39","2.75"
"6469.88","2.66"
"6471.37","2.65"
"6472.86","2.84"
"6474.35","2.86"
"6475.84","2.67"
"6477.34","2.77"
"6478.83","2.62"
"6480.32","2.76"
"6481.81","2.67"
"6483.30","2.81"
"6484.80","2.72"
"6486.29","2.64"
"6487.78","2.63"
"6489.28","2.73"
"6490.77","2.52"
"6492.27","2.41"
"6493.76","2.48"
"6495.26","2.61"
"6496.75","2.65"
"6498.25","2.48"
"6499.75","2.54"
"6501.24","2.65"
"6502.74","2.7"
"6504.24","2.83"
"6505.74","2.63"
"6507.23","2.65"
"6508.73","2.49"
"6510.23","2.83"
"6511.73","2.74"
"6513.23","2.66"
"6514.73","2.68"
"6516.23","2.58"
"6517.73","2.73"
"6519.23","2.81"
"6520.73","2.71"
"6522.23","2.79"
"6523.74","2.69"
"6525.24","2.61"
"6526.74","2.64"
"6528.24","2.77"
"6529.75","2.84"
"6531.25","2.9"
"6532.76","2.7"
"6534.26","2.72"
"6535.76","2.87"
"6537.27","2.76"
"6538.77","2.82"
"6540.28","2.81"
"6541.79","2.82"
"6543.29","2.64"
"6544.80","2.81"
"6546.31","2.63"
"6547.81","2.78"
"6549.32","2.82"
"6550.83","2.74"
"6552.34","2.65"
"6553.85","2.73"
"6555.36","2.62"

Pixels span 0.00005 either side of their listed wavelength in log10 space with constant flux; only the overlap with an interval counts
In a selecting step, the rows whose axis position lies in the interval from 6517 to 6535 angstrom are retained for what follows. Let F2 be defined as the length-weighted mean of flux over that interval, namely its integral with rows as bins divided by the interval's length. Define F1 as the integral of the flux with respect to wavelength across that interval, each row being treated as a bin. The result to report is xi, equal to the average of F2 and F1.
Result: 26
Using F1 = 49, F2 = 2.742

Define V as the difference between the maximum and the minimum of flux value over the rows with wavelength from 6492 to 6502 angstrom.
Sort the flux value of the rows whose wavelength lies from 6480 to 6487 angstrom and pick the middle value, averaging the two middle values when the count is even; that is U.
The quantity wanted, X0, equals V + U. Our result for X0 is 2.96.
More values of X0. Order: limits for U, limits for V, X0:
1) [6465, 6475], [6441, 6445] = 2.79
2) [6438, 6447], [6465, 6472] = 2.82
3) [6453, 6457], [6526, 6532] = 2.96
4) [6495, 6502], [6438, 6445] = 3.03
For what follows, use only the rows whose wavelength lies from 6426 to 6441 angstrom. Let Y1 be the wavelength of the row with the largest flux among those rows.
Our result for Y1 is 6440.16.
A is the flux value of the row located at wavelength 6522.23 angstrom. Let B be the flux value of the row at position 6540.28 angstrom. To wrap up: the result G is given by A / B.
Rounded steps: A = 2.79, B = 2.81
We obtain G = 0.99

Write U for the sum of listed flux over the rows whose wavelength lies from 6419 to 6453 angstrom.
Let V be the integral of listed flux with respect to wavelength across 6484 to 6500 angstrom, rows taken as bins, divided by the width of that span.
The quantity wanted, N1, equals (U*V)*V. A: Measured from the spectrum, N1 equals 416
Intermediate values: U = 62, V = 2.58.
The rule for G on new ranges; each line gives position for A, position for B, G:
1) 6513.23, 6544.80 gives 0.95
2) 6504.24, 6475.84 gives 1.06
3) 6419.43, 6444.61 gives 0.94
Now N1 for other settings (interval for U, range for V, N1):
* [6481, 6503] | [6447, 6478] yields 283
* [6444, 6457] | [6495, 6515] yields 170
